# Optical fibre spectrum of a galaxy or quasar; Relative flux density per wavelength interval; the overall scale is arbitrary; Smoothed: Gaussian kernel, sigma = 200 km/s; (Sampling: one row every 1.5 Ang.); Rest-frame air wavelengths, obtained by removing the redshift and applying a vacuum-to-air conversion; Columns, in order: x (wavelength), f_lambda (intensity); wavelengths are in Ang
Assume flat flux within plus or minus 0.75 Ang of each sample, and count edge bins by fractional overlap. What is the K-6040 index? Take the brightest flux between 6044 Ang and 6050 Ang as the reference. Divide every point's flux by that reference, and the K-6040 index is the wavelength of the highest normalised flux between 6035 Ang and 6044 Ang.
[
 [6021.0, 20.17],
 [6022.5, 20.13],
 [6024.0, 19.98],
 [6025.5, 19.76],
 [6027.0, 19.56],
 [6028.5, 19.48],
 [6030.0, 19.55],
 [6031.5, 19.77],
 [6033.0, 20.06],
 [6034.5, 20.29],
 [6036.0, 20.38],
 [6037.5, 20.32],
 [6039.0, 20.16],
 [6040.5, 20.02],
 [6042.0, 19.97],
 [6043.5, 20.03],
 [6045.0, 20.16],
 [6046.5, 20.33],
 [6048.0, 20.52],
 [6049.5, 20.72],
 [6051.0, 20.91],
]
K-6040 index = 6036.0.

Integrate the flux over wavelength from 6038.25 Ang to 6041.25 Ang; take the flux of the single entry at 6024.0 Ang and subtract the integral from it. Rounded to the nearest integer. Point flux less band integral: -40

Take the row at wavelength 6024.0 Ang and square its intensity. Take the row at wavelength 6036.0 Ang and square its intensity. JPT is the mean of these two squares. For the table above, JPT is 407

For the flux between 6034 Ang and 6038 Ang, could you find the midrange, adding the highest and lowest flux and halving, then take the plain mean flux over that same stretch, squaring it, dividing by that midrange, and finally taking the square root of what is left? 4.51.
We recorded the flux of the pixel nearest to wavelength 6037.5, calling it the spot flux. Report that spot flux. 20.32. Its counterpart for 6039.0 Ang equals 20.16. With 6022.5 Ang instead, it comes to 20.13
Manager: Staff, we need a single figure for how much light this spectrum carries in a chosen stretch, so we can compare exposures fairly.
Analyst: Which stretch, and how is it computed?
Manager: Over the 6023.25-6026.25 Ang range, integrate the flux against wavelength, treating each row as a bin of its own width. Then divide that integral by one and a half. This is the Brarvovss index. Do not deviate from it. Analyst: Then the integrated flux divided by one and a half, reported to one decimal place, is 39.7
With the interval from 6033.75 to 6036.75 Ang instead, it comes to 40.7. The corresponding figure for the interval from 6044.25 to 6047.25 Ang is 40.5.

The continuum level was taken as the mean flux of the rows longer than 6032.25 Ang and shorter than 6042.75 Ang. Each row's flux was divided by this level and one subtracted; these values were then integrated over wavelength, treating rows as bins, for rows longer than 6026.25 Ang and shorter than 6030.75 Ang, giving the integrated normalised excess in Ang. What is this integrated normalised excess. -0.14 Ang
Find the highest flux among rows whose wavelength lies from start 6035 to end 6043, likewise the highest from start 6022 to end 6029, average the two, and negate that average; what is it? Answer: -20.3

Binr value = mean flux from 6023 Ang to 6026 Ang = 19.9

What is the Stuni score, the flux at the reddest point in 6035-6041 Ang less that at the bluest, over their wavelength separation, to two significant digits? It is -0.080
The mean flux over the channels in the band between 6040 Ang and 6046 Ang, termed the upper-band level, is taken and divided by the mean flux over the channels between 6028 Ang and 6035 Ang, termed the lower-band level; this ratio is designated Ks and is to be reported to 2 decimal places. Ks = 1.01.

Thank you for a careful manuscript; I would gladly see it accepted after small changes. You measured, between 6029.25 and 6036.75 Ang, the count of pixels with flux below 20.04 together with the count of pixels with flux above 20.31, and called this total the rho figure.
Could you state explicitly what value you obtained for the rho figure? 3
